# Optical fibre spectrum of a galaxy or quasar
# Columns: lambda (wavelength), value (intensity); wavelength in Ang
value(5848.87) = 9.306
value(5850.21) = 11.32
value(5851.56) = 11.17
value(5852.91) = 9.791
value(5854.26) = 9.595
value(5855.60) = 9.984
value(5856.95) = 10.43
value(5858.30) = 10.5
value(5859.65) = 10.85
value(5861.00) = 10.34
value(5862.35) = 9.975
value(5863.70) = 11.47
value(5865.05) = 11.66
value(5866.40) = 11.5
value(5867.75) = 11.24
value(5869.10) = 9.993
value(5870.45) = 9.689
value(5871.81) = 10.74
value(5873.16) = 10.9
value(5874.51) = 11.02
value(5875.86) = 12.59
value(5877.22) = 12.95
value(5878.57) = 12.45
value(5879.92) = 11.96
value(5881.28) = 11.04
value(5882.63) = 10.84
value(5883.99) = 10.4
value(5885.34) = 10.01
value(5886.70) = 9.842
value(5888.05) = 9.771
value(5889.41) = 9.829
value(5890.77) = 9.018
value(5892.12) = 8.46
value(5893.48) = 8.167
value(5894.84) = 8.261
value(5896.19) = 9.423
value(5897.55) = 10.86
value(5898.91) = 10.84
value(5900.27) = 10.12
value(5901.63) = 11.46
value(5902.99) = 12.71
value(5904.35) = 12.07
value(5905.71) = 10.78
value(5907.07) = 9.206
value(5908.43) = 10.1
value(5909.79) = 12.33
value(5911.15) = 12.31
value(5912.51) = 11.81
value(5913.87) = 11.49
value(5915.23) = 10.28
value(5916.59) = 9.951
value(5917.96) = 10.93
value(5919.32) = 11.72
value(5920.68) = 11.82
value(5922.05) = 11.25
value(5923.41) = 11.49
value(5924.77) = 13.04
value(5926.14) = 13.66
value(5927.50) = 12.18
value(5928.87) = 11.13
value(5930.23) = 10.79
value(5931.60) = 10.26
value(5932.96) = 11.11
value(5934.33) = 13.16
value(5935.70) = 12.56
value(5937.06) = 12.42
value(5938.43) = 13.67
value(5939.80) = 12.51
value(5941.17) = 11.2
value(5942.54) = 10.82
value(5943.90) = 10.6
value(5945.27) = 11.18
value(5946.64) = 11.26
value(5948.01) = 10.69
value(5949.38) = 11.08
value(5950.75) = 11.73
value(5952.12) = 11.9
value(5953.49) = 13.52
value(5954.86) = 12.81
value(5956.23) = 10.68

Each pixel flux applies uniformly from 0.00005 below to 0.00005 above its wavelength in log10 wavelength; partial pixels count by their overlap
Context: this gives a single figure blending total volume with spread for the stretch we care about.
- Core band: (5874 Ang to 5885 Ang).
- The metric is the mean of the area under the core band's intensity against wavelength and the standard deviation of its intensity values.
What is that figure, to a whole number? 64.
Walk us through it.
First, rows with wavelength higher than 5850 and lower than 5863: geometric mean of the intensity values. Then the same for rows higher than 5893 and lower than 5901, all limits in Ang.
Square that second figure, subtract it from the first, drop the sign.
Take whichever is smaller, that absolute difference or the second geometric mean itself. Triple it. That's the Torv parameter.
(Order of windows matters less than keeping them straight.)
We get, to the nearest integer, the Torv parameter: 29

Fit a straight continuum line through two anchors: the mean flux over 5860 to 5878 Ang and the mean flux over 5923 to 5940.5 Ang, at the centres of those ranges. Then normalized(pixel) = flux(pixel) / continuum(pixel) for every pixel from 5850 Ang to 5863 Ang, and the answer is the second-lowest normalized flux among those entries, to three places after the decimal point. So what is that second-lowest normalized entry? 0.906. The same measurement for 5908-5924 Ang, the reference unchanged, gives 0.859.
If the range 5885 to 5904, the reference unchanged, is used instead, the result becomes 0.717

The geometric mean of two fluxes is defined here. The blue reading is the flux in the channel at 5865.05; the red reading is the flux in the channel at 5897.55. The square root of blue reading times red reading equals 11.3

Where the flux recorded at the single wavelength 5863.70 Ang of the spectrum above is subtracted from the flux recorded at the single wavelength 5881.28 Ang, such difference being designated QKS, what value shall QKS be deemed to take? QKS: -0.43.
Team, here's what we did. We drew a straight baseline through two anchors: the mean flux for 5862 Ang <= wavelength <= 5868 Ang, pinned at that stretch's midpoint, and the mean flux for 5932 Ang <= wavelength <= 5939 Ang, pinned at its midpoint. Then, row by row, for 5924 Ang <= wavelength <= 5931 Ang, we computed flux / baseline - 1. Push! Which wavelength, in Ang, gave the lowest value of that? 5930.23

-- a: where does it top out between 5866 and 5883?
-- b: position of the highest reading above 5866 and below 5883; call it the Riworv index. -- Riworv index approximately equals 5877.22 Ang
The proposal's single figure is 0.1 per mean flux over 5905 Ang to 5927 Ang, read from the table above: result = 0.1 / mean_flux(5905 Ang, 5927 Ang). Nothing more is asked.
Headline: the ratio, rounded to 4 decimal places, 0.0088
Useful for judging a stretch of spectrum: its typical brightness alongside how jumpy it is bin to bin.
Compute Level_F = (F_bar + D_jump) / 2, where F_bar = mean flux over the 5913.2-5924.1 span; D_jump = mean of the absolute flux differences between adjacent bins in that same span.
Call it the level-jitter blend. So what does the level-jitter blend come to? 5.9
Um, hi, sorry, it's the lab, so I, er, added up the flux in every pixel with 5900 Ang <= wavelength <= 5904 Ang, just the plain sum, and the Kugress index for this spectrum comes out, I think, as 34.3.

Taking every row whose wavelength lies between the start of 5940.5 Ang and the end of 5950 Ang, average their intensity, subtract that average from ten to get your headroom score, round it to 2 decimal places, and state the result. -0.98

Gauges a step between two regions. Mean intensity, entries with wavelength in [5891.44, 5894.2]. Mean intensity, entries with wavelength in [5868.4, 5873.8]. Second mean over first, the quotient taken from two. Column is 0.76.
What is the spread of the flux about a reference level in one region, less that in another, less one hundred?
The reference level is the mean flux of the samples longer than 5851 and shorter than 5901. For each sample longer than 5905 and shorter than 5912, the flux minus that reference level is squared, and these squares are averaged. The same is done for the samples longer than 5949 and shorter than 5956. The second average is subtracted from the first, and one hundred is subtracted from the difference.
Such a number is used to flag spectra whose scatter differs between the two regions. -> -102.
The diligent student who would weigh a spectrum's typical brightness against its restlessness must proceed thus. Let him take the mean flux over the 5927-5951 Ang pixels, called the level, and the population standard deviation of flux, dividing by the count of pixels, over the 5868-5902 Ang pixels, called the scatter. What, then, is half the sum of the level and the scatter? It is 6.41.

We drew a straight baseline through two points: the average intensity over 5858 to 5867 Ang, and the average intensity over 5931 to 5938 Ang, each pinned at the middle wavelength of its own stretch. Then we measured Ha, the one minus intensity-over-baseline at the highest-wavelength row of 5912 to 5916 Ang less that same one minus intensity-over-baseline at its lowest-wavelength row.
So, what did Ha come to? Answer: 0.13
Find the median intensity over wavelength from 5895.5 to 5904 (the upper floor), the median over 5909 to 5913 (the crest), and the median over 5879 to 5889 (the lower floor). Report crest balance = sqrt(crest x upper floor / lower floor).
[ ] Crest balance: 3.58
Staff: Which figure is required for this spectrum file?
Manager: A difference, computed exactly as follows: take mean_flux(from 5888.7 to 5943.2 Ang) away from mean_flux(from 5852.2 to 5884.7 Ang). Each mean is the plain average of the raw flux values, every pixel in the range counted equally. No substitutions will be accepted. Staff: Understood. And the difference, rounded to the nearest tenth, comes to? -0.2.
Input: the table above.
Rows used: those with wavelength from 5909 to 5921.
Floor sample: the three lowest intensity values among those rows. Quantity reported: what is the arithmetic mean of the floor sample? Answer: 10.4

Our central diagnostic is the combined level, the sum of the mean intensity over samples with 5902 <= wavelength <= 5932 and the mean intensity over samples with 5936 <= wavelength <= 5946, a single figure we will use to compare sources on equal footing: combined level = 23.2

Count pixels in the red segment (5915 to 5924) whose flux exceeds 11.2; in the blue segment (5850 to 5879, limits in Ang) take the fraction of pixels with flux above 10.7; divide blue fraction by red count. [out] 0.15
